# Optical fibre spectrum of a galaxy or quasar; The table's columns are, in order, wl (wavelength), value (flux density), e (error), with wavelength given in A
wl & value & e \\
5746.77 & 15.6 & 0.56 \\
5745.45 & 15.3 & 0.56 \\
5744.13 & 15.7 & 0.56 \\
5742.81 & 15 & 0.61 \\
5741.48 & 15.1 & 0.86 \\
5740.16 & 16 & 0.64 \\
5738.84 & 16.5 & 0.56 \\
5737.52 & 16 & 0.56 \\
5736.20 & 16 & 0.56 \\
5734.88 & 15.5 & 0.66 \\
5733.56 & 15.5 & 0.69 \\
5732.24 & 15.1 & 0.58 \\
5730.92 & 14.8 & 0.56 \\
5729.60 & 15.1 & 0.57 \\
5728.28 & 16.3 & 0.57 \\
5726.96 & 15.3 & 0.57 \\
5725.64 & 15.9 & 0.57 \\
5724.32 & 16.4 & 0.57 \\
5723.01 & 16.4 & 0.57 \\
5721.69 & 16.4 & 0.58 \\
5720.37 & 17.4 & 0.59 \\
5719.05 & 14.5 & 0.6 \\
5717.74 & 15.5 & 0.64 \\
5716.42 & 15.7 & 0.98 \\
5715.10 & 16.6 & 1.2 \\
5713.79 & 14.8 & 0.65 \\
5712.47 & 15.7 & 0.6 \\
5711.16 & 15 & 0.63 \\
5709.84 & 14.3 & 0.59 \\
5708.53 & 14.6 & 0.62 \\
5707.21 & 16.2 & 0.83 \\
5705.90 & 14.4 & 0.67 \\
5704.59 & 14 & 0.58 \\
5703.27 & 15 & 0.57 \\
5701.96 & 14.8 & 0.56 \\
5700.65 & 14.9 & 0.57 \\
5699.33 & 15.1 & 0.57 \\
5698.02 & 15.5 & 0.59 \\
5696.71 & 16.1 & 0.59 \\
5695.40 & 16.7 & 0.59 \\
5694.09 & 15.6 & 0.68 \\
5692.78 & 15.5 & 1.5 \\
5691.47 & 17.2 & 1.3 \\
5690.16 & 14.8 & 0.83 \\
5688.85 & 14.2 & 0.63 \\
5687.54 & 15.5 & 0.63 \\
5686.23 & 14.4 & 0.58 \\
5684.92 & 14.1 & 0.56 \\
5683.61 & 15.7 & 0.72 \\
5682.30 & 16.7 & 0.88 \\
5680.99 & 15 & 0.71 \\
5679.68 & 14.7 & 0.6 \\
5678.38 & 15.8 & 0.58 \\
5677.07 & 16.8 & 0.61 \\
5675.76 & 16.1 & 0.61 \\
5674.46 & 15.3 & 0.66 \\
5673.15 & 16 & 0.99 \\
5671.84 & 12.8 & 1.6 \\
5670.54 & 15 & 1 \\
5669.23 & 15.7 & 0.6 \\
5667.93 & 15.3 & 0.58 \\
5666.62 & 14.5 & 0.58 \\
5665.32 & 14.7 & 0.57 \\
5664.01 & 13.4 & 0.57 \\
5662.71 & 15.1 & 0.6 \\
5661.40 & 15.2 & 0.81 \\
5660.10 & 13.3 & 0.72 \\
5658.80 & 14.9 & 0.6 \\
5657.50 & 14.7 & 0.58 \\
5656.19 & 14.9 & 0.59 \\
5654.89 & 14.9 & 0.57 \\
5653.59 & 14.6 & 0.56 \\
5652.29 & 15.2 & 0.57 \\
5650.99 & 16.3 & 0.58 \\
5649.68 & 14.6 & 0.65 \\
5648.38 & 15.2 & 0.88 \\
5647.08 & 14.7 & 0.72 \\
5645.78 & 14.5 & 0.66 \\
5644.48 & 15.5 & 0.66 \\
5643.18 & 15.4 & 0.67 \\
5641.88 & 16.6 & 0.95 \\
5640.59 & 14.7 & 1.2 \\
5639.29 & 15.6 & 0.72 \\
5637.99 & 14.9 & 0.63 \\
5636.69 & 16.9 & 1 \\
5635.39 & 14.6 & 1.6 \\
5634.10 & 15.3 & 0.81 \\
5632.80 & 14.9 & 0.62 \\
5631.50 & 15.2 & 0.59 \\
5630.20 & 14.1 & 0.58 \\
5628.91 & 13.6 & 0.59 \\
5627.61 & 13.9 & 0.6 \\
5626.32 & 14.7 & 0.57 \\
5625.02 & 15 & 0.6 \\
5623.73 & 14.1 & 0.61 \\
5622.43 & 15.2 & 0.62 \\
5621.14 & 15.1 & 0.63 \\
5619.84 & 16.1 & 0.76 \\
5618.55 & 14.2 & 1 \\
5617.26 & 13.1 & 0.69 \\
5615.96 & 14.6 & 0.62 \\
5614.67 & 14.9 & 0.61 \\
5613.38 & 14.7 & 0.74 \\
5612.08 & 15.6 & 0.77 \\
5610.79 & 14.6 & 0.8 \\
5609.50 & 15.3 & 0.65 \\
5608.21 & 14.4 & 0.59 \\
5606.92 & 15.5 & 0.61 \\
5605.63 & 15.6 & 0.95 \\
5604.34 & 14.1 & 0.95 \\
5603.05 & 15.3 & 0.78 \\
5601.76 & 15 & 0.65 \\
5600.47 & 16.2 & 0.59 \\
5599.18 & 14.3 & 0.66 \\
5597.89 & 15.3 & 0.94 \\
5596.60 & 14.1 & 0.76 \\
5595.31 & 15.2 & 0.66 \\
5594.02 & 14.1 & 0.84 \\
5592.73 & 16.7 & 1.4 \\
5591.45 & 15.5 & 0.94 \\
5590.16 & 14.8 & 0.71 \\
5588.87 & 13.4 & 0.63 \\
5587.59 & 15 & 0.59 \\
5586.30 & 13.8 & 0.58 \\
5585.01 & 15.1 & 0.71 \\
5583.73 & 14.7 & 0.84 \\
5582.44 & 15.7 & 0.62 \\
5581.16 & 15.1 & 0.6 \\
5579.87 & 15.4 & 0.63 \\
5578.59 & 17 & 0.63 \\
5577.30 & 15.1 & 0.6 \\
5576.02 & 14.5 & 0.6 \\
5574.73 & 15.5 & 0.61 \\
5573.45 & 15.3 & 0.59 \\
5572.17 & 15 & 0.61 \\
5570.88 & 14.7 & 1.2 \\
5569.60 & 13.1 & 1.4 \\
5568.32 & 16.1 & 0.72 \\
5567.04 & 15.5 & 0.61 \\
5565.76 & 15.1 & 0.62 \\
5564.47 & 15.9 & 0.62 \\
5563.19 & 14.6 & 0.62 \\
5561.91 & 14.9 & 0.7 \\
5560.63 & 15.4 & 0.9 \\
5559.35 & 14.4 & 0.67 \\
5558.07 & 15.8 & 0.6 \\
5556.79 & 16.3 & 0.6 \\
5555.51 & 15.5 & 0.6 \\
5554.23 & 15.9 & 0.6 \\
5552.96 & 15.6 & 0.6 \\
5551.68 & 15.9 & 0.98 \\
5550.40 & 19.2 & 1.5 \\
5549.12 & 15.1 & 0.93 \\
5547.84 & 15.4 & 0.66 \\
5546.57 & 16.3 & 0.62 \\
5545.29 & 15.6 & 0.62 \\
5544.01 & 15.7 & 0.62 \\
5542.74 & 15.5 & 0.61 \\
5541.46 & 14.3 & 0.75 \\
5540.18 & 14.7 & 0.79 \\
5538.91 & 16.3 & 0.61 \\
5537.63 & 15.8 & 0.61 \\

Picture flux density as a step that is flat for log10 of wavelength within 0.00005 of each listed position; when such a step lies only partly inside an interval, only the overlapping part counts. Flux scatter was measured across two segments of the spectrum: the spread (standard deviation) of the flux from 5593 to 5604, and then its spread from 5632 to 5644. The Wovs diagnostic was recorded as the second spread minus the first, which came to 0.1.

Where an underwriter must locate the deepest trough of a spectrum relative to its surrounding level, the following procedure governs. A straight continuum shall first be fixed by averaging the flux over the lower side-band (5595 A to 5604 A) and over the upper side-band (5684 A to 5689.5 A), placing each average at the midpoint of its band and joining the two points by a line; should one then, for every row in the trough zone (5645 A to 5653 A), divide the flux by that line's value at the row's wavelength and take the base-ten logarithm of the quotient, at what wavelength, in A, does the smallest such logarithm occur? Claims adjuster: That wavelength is 5645.78 A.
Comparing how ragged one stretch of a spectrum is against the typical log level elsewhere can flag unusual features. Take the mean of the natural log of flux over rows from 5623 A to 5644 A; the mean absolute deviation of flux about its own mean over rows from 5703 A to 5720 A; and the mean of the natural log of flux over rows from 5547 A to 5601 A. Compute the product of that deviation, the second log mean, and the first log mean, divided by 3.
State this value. 1.59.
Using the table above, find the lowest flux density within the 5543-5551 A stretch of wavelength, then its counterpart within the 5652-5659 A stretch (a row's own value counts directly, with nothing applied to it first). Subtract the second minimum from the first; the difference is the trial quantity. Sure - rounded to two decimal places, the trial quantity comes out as 0.50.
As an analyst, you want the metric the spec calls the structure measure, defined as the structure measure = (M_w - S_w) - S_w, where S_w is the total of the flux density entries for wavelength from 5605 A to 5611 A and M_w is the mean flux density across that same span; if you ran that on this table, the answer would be -136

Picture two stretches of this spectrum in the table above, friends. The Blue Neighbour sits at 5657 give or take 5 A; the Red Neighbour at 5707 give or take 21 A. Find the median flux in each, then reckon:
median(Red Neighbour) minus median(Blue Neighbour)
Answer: 0.60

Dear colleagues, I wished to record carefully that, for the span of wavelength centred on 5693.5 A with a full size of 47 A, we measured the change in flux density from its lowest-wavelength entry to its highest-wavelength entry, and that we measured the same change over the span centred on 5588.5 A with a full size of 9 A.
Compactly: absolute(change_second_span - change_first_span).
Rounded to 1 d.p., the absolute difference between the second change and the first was 0.9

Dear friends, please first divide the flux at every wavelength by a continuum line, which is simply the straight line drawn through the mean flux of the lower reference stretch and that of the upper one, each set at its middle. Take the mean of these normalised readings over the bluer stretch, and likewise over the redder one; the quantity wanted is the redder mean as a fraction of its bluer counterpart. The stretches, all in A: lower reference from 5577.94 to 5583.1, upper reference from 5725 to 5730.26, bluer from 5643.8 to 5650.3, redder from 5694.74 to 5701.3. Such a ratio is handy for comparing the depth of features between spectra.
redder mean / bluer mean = 1.05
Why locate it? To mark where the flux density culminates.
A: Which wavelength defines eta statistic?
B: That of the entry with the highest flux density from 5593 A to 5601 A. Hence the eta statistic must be 5600.47 A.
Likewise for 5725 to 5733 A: 5728.28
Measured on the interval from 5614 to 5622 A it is 5619.84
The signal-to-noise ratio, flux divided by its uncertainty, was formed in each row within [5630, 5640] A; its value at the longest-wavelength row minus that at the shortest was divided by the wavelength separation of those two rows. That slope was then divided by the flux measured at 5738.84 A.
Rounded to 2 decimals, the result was -0.02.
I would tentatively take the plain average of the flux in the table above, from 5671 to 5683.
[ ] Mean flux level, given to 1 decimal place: 15.5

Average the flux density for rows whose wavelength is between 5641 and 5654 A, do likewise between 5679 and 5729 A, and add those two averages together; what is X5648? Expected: 30.7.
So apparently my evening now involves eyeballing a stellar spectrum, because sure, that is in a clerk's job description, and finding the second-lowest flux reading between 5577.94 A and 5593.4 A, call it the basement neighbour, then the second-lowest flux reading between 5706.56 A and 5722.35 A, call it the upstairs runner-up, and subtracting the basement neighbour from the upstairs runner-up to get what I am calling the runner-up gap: 0.70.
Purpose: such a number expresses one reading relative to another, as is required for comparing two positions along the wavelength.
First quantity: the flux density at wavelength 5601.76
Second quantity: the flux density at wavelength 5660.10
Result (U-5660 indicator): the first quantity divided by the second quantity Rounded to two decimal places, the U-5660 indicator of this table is 1.13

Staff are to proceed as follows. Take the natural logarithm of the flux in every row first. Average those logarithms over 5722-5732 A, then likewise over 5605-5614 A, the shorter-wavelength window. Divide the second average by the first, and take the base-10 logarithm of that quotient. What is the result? -0.007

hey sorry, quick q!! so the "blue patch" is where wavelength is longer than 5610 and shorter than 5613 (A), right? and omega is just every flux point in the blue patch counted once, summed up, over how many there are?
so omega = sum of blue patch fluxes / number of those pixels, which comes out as 15.1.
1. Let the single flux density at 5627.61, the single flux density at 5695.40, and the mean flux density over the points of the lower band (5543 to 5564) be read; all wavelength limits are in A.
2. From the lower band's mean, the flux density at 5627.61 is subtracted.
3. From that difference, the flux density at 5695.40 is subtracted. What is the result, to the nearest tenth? -14.9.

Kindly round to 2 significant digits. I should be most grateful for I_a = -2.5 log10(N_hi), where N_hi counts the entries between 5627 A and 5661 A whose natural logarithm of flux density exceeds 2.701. -2.9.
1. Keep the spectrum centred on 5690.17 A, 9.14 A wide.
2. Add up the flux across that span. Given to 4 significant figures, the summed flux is 107.2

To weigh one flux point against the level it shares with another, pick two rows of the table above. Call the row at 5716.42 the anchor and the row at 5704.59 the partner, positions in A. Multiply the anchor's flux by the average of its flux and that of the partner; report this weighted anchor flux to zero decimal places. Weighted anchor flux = 233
